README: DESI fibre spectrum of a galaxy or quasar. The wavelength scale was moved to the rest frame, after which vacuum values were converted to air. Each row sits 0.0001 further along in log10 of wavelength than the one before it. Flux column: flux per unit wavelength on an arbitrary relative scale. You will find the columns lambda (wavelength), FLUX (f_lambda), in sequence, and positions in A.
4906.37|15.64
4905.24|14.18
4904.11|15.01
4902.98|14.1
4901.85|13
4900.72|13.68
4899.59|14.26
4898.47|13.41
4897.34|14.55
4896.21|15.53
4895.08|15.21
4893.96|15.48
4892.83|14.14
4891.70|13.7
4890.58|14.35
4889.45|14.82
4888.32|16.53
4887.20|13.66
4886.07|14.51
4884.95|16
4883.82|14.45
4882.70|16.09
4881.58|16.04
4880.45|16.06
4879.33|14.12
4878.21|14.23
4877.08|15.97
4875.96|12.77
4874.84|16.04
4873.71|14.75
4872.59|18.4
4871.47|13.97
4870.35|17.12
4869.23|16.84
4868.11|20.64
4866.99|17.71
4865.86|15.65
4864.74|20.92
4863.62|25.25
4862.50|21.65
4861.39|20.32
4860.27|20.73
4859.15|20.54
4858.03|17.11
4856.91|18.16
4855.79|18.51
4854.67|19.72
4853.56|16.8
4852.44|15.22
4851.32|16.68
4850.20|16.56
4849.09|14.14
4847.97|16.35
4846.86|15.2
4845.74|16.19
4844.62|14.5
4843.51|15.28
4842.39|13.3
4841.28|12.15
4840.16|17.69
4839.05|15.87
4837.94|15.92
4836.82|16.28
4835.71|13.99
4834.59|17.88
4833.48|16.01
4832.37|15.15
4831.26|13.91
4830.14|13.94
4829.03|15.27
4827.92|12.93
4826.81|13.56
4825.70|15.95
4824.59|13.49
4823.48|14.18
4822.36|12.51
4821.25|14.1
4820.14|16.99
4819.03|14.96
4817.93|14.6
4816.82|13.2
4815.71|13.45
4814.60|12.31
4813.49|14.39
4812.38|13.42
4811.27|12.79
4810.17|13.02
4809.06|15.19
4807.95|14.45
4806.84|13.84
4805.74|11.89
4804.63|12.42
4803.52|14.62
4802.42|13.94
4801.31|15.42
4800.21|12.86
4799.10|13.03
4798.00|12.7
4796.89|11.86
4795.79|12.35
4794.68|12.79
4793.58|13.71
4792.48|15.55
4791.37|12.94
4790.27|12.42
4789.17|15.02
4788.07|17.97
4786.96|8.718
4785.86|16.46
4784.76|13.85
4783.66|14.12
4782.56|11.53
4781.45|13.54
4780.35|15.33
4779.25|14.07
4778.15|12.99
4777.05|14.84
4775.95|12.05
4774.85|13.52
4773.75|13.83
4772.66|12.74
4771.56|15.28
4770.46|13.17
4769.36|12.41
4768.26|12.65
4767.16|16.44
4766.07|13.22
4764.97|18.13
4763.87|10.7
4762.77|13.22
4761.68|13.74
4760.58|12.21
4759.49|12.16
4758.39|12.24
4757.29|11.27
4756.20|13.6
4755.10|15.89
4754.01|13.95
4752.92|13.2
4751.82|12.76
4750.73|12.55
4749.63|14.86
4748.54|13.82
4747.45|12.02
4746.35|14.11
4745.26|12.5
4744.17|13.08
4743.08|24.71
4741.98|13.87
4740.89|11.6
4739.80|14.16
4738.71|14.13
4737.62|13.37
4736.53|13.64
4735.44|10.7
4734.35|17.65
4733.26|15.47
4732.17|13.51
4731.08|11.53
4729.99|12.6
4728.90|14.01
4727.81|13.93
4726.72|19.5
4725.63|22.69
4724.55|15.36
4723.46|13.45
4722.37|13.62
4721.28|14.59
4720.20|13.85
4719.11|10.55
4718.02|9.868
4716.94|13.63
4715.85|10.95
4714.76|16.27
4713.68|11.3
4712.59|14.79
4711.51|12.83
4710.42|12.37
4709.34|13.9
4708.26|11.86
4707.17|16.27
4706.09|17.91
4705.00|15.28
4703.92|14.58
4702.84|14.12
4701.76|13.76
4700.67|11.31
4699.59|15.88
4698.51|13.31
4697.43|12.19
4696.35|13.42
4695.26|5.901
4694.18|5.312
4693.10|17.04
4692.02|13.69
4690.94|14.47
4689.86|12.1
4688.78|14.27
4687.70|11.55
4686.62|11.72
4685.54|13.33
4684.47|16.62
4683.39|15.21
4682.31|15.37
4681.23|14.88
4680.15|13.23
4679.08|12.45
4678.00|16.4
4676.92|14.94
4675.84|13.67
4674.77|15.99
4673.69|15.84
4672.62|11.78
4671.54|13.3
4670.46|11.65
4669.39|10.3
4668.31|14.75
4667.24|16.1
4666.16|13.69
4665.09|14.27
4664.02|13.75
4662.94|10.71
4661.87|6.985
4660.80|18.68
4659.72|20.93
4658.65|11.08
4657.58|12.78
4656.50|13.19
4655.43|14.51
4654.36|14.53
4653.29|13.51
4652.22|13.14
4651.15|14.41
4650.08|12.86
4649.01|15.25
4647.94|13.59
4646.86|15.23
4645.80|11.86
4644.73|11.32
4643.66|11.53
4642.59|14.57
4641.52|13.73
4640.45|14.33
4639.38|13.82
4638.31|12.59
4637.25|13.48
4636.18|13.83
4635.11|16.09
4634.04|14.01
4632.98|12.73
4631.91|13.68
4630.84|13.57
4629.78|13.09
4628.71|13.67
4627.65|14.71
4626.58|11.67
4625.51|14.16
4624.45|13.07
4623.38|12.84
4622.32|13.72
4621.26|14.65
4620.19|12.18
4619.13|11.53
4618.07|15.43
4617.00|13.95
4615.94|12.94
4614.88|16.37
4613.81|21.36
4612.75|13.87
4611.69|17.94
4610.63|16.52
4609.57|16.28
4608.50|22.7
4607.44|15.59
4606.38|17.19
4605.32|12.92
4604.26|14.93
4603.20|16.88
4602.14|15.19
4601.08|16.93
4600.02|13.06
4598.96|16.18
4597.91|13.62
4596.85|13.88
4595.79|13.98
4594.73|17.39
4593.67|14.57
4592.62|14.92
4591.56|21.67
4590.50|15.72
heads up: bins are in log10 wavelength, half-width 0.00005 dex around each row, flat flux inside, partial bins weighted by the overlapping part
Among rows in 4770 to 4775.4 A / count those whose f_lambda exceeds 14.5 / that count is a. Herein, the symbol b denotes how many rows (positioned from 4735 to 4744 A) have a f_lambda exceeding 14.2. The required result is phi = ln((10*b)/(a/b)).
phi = 2.3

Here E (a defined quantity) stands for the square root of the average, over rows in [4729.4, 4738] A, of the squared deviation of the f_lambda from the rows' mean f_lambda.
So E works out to 2.1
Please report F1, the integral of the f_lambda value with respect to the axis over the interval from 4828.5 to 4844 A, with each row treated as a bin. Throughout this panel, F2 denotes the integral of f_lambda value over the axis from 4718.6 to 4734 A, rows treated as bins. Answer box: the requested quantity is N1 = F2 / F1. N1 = 0.96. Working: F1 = 235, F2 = 226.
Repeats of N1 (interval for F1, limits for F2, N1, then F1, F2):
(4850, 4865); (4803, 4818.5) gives 0.73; 288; 210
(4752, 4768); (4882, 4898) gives 1.10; 217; 239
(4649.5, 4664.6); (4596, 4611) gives 1.15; 206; 237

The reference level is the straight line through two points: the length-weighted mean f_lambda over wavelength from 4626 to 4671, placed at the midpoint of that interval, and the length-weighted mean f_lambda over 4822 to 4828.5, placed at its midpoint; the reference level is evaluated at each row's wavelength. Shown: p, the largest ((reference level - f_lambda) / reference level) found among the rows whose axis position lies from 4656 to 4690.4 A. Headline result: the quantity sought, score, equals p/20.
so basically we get 0.0243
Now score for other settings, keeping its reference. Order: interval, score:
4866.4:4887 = 0.0040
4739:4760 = 0.0089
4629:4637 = 0.0030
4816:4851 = 0.0061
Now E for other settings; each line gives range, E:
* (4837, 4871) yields 2.8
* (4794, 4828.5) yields 1.2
